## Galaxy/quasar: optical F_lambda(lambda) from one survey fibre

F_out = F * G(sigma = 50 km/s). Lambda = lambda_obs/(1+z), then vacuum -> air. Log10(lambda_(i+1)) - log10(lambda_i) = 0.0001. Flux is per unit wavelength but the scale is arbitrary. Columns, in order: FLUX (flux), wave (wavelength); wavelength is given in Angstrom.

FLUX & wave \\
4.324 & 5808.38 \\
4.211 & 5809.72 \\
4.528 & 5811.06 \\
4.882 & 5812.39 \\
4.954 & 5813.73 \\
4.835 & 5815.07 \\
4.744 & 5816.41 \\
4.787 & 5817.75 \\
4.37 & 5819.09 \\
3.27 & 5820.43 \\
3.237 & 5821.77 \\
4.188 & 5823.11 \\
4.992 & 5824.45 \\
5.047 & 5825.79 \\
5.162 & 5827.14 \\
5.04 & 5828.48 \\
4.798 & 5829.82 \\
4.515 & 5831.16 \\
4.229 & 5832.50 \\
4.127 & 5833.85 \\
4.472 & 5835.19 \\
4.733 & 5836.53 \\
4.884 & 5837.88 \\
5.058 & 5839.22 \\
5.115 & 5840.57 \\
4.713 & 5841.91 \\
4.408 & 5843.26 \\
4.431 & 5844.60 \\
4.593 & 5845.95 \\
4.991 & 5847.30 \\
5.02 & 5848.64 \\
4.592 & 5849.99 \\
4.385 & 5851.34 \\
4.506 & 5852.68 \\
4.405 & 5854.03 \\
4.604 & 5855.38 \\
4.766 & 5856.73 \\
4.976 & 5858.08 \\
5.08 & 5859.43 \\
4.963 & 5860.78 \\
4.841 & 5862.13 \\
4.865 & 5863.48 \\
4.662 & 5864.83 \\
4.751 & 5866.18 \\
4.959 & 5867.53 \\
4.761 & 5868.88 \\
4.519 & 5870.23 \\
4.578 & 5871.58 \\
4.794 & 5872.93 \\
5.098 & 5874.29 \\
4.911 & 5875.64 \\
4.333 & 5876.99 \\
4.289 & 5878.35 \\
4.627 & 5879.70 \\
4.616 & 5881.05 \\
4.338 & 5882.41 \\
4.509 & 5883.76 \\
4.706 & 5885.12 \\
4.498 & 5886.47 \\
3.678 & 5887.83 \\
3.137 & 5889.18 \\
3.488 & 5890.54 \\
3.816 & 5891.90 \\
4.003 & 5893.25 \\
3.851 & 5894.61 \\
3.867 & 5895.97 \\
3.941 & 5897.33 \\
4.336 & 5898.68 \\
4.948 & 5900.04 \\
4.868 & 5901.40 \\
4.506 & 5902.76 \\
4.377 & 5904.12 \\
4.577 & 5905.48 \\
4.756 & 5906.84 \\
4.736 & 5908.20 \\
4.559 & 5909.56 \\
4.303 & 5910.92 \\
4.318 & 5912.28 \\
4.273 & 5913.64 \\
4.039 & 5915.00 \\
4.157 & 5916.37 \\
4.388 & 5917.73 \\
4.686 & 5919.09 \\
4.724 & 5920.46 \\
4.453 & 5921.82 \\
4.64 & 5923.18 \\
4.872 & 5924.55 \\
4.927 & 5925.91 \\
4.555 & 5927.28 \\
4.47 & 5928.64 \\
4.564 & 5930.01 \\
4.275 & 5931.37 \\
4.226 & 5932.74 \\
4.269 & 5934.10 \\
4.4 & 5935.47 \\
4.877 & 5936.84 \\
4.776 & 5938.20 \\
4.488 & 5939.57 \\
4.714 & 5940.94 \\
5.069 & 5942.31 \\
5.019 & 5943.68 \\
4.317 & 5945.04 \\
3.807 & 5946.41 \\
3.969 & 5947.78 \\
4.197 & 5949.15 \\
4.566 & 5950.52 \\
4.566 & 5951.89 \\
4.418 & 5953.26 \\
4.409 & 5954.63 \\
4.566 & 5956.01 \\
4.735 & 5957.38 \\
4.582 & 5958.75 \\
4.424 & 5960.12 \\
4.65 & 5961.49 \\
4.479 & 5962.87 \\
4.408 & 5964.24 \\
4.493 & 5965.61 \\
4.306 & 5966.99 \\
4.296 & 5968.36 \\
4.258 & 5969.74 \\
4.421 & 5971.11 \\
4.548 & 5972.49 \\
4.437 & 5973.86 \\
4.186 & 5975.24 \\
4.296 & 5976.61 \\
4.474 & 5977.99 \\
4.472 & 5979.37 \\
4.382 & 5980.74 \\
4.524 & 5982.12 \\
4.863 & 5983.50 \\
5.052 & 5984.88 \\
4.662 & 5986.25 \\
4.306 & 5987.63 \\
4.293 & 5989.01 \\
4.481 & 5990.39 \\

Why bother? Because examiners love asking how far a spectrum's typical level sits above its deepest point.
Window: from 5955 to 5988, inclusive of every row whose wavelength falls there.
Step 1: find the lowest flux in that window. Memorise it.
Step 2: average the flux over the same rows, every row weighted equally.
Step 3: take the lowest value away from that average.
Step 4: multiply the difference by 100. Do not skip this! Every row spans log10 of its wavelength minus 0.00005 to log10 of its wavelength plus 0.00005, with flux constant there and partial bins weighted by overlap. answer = 31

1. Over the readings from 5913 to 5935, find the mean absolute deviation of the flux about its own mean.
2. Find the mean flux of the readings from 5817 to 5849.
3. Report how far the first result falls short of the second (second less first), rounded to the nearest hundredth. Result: 4.38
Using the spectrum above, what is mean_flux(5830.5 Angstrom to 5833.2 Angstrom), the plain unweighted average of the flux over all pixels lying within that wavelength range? 4.4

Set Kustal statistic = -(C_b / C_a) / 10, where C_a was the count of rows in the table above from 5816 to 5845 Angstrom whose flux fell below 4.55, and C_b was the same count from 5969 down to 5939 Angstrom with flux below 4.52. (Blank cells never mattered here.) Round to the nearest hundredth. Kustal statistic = -0.13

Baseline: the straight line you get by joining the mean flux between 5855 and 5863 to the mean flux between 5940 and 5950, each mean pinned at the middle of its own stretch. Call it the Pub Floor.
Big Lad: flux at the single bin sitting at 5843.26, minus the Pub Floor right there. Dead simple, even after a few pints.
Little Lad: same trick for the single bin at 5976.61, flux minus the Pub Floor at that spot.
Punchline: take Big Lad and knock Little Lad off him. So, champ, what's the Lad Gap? -0.6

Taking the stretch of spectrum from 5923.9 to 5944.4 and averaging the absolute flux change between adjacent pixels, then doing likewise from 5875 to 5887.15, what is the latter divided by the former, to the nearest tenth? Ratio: 1.2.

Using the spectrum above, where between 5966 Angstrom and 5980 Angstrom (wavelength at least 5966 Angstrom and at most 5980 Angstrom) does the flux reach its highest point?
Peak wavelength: 5972.49 Angstrom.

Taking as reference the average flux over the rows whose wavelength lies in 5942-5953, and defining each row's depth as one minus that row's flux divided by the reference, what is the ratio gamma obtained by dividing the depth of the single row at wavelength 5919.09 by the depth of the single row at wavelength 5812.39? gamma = 0.6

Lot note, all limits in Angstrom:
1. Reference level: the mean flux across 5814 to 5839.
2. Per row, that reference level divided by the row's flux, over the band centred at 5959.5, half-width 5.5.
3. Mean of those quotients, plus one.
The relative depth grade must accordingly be 2.00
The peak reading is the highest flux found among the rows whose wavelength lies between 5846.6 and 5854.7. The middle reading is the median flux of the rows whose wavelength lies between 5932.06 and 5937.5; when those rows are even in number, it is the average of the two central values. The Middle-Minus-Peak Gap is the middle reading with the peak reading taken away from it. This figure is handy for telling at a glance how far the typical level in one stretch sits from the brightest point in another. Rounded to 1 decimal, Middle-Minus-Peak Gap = -0.7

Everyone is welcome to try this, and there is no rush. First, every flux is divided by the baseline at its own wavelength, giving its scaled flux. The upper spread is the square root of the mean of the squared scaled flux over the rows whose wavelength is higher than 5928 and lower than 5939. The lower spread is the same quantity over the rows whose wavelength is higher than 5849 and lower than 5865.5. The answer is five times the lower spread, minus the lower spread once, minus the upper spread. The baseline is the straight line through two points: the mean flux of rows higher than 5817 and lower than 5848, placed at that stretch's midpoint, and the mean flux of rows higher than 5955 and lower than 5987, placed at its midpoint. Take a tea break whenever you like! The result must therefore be 3.15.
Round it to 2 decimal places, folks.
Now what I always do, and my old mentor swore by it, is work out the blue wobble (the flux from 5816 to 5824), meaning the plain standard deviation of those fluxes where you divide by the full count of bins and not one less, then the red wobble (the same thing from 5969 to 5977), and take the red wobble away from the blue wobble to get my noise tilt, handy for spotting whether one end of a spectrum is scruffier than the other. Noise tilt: 0.51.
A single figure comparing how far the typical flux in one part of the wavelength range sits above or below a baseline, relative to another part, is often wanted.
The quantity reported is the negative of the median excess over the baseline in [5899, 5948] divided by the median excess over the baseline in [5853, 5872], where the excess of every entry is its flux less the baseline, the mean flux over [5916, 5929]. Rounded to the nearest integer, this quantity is 0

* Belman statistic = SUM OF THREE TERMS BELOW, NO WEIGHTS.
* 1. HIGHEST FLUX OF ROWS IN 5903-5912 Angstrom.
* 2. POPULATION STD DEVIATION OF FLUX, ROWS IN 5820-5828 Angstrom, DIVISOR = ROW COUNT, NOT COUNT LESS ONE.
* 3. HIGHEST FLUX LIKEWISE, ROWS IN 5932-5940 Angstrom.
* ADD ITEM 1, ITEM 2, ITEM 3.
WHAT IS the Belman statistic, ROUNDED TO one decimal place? 10.4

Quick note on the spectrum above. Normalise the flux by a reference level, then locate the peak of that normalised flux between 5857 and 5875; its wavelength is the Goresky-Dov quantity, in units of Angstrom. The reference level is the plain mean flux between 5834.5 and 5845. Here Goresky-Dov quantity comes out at 5874.29 Angstrom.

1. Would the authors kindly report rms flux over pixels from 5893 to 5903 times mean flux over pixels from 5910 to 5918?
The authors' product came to 18.3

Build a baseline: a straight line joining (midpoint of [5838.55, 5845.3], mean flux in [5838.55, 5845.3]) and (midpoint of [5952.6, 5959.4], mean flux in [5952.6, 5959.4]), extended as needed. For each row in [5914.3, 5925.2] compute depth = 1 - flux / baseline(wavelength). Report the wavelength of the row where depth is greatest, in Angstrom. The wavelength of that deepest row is 5915.00 Angstrom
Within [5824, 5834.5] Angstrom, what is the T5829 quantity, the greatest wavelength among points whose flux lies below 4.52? 5833.85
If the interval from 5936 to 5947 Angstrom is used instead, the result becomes 5946.41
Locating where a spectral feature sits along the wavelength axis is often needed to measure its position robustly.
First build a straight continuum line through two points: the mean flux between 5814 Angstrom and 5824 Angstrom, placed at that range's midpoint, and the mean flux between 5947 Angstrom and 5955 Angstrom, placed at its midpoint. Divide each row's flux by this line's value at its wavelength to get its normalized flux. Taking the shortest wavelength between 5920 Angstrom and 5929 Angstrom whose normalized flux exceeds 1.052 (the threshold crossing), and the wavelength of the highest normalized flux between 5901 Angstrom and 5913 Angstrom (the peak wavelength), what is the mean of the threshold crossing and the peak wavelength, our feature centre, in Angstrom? 5910.9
